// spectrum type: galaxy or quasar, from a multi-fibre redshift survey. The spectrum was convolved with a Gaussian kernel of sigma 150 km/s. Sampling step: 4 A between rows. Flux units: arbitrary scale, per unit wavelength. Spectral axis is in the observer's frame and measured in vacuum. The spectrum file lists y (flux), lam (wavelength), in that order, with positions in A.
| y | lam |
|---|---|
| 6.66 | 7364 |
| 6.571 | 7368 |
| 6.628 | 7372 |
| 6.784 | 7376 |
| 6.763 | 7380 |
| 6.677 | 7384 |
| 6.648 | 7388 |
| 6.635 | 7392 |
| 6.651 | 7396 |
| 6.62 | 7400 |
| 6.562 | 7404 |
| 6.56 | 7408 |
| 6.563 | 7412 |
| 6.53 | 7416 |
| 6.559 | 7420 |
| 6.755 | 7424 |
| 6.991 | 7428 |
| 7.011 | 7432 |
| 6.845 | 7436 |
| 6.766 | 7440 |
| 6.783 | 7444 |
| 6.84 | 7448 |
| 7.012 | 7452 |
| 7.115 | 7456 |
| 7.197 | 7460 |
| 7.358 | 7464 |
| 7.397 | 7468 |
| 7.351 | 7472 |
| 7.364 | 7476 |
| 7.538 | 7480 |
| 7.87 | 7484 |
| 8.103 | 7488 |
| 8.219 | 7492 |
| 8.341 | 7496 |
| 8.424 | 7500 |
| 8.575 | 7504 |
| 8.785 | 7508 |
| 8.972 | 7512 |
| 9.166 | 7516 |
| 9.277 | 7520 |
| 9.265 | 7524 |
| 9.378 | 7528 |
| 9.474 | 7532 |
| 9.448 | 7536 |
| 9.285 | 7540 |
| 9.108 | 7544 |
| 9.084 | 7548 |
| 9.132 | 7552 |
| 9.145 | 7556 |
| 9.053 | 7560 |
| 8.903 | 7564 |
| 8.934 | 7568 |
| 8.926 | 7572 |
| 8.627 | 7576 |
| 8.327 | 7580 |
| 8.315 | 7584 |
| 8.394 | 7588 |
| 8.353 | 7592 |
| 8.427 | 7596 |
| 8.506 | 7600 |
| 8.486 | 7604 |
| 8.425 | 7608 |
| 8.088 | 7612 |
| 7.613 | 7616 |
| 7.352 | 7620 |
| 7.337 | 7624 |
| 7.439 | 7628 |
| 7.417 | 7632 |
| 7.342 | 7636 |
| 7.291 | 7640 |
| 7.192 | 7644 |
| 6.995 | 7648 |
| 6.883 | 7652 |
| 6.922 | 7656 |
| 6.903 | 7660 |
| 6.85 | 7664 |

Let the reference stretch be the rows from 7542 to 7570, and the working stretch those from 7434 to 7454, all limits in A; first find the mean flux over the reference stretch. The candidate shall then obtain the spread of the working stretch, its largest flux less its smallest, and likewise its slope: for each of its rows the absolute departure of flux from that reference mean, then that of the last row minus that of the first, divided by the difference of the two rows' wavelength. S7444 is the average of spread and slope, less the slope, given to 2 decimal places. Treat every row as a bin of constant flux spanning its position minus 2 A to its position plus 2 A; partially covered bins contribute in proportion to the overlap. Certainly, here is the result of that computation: 0.13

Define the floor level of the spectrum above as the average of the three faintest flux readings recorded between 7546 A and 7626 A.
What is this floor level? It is 7.4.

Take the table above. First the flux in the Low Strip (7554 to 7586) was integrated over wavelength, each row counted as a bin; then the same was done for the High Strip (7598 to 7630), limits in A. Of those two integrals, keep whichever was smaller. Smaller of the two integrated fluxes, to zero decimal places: 253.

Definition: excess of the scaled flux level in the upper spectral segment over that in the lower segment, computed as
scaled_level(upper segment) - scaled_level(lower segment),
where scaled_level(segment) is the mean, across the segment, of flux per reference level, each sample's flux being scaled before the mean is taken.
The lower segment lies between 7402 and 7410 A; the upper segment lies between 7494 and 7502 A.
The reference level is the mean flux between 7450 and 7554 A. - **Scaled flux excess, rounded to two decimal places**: 0.22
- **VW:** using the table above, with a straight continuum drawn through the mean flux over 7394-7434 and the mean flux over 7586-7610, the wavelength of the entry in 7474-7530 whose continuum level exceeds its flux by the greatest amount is 7476 A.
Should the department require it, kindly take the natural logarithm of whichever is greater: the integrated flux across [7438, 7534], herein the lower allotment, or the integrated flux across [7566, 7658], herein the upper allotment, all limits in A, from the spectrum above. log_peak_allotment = 6.6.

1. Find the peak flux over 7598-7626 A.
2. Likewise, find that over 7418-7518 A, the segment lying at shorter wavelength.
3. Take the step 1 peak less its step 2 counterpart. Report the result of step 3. -1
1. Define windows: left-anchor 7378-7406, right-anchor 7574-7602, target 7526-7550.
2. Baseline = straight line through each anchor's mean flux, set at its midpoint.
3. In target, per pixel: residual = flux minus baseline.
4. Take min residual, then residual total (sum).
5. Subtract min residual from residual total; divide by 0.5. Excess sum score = 14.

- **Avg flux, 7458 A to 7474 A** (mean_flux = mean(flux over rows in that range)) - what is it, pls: 7.3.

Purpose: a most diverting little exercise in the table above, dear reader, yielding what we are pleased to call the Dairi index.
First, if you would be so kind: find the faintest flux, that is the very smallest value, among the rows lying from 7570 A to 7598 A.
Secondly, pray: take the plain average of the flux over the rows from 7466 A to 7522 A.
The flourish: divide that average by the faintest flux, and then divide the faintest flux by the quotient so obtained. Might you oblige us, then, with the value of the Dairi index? 8.4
